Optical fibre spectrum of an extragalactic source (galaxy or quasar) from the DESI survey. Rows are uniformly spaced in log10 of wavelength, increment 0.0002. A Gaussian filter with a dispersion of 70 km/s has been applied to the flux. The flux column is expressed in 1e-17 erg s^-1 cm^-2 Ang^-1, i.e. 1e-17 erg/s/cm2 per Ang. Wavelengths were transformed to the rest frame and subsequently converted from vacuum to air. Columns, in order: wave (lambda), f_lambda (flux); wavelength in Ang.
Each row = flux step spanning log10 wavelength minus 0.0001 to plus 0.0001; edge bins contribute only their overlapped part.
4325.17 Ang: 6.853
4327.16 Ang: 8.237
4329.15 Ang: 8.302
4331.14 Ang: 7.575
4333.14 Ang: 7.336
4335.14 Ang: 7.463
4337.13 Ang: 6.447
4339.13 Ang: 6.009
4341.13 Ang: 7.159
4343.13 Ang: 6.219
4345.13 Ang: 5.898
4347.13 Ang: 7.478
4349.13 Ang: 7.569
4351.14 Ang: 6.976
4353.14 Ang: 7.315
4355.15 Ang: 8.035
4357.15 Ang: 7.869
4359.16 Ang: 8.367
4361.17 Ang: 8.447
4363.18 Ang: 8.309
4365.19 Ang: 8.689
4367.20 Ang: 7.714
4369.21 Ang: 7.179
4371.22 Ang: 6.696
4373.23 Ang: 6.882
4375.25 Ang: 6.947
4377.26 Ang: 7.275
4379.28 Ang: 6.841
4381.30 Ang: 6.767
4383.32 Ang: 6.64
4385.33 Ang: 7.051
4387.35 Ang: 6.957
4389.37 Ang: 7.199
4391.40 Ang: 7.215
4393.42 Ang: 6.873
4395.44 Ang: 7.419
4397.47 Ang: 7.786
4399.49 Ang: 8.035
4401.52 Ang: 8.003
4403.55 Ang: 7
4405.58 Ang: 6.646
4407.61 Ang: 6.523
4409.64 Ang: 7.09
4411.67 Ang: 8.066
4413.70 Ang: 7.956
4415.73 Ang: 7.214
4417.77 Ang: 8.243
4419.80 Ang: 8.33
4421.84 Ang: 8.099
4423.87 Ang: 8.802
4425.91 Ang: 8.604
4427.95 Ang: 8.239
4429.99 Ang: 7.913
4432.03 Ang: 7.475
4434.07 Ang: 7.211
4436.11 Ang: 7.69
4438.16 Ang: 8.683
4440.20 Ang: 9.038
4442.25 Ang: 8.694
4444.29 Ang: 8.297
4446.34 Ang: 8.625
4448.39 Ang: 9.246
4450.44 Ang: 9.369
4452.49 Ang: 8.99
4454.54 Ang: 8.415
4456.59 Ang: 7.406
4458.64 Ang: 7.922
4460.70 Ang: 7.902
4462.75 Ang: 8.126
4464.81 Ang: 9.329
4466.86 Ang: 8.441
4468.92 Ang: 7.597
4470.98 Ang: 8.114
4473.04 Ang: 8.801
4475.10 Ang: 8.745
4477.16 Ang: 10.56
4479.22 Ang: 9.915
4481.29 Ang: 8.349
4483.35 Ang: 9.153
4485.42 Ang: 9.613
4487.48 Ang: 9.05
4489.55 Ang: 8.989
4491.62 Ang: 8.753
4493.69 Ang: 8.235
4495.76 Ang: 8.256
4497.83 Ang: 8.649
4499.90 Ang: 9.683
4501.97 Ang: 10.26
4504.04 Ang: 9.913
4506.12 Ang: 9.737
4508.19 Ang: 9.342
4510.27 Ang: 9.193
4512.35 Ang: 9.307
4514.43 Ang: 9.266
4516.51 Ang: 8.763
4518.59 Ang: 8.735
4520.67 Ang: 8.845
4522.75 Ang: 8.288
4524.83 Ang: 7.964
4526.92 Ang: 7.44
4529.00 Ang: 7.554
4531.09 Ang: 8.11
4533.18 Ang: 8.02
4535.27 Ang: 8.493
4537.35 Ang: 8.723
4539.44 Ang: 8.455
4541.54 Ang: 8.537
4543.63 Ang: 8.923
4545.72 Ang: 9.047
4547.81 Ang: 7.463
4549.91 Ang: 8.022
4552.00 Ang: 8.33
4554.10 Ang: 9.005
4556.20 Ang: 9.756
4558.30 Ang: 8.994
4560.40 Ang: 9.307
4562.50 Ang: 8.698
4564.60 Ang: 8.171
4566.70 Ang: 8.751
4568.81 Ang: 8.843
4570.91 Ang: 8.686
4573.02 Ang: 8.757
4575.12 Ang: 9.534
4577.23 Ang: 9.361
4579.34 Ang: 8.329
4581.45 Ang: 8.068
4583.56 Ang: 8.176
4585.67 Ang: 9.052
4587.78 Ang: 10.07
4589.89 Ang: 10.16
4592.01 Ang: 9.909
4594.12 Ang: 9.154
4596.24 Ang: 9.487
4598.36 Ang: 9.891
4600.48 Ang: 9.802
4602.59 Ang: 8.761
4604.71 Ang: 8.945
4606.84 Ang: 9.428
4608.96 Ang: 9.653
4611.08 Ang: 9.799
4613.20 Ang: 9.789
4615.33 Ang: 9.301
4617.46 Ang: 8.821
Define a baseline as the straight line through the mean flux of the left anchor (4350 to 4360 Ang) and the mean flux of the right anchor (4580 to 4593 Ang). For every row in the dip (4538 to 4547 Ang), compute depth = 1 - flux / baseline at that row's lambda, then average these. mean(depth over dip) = 0.02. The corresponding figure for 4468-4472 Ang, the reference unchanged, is 0.07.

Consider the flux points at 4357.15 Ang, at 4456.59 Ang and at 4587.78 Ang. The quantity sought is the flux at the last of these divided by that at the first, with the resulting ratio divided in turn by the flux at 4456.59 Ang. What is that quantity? 0.17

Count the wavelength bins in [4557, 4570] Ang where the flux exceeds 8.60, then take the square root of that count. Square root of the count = 2.2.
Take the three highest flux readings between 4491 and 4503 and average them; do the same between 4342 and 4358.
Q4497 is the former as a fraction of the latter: 1.22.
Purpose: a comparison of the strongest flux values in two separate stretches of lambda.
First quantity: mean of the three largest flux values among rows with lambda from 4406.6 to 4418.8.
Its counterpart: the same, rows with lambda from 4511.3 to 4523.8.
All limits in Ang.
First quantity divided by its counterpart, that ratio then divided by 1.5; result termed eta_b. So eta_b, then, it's 0.59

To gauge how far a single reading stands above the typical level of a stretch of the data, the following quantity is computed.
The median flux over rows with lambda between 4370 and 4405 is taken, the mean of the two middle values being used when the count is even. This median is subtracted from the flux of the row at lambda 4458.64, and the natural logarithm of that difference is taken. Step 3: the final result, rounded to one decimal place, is -0.1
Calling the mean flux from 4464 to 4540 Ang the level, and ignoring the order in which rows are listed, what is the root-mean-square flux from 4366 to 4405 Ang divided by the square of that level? 0.092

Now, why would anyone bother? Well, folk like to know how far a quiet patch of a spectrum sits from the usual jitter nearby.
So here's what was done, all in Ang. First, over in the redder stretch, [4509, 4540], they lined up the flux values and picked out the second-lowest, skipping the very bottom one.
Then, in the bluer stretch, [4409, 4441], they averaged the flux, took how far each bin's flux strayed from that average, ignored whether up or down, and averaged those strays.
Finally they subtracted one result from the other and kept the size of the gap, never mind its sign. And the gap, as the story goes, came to 7.1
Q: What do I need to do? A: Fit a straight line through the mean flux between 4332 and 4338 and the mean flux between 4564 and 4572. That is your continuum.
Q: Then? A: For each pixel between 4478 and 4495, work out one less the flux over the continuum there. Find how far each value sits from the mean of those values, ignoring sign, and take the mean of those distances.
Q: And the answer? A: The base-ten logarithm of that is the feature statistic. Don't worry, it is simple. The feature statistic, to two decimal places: -1.26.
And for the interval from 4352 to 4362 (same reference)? -1.35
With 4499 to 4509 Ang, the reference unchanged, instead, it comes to -1.52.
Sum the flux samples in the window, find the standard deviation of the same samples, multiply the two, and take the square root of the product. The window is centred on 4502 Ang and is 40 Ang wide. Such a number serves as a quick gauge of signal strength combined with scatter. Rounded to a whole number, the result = 10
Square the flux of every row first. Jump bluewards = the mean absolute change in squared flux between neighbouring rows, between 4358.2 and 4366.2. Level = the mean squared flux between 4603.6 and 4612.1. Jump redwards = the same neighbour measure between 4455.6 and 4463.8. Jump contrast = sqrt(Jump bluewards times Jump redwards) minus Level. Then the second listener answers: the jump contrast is -86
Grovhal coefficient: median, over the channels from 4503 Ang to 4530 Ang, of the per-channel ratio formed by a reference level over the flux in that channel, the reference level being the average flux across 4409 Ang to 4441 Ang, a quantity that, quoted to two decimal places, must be 0.91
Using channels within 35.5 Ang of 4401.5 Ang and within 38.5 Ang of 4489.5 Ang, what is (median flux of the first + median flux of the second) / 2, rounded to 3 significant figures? 7.99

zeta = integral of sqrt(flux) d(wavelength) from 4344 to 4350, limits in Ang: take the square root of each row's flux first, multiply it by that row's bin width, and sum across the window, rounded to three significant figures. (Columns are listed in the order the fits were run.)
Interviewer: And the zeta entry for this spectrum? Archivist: 15.8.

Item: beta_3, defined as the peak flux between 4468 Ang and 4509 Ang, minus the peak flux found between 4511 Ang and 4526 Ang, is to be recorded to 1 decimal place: 1.3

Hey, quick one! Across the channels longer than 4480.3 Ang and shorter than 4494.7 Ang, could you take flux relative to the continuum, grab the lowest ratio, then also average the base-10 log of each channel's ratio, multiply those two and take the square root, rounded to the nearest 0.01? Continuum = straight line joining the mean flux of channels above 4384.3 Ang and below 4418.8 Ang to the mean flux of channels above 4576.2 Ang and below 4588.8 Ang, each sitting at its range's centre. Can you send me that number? 0.20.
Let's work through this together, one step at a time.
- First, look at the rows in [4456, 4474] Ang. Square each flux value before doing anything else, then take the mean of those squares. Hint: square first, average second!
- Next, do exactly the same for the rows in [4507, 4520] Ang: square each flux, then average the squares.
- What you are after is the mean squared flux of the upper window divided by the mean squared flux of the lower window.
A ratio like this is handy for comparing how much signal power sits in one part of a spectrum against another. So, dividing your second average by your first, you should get 1.2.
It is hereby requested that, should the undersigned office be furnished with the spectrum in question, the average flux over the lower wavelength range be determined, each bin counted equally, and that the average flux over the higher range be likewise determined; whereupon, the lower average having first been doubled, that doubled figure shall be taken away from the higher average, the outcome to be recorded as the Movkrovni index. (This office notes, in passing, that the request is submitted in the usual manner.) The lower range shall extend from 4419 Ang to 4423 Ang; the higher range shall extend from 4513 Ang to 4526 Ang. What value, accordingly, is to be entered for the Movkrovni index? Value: -7.8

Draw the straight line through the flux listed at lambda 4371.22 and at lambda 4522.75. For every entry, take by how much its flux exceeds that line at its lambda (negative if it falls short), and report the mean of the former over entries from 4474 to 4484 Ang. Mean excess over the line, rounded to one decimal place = 1.5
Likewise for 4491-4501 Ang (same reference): 0.7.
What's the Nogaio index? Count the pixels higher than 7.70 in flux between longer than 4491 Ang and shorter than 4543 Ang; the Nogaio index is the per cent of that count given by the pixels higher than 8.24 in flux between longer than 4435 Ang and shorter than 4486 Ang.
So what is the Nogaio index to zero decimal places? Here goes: 78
